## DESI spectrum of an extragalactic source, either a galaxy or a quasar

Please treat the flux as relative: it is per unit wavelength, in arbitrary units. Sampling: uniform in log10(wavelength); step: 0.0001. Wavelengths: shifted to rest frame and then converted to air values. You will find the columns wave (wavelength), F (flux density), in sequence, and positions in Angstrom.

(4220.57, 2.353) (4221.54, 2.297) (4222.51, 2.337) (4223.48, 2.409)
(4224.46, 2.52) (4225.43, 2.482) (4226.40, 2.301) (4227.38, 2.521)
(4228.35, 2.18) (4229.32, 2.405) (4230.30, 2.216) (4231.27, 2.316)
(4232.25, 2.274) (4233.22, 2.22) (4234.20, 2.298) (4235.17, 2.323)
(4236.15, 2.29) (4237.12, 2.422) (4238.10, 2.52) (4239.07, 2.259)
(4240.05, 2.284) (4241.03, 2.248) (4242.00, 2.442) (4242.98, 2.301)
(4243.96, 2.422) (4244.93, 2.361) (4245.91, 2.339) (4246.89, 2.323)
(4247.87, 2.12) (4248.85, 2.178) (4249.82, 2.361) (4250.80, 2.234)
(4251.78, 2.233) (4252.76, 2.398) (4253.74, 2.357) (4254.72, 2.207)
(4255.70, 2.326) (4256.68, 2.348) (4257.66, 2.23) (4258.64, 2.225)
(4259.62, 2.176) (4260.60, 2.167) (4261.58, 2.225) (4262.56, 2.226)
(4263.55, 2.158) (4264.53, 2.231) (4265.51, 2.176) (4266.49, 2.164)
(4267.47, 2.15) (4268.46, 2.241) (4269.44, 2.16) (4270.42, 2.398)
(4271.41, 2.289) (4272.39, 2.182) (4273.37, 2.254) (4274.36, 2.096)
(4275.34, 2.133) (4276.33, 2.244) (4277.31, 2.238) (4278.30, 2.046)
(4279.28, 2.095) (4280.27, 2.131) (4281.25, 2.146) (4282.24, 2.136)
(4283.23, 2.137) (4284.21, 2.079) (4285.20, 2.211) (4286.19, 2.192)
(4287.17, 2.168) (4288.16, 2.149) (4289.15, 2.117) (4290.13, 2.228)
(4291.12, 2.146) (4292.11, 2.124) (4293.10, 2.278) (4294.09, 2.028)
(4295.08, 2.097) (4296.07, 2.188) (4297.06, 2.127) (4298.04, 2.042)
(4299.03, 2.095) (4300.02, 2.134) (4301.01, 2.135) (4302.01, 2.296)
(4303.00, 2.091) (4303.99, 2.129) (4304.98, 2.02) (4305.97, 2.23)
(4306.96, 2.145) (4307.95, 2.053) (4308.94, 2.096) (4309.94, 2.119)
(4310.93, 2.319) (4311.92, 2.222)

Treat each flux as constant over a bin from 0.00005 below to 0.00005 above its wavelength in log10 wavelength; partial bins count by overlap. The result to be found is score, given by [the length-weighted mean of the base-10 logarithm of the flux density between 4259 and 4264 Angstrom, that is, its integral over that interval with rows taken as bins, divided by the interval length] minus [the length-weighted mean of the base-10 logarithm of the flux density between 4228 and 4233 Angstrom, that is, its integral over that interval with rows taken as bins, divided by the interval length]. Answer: -0.02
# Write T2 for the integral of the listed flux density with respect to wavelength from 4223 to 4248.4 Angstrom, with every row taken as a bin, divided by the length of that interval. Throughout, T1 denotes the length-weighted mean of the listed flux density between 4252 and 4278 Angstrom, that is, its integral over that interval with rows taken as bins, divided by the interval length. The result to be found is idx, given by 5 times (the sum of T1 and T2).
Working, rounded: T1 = 2.23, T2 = 2.34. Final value 22.8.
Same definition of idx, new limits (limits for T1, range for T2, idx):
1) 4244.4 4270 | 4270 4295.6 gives 22.0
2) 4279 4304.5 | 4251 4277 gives 21.9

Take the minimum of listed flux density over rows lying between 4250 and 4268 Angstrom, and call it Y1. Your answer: 2.15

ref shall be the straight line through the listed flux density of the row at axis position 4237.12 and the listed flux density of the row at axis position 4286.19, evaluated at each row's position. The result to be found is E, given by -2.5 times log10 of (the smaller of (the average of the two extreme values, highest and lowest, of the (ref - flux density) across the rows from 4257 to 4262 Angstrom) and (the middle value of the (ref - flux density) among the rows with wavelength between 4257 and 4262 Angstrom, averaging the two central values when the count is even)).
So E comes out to 2.5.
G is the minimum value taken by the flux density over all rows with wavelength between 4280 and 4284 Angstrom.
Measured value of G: 2.131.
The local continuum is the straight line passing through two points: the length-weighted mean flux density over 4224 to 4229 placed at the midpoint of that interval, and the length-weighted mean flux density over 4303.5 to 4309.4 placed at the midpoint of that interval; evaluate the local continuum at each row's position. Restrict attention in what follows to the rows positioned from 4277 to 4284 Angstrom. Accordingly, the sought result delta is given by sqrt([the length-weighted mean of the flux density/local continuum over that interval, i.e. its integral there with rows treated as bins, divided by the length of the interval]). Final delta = 0.98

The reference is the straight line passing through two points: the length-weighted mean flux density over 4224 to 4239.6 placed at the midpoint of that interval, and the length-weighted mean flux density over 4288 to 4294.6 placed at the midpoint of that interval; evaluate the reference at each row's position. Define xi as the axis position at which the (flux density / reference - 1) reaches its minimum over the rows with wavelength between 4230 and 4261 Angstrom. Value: 4247.87 Angstrom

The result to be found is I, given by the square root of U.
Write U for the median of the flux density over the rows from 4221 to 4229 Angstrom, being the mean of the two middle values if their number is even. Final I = 1.54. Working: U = 2.37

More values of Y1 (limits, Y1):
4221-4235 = 2.18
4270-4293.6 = 2.046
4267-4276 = 2.096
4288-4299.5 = 2.028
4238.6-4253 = 2.12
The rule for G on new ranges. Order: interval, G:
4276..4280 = 2.046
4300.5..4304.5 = 2.091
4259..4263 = 2.167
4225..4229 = 2.18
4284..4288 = 2.079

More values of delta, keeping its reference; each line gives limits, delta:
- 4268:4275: 1.00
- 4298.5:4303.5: 1.00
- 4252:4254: 1.01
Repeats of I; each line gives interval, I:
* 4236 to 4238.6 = 1.56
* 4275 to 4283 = 1.46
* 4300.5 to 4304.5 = 1.46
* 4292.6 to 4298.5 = 1.45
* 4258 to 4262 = 1.48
